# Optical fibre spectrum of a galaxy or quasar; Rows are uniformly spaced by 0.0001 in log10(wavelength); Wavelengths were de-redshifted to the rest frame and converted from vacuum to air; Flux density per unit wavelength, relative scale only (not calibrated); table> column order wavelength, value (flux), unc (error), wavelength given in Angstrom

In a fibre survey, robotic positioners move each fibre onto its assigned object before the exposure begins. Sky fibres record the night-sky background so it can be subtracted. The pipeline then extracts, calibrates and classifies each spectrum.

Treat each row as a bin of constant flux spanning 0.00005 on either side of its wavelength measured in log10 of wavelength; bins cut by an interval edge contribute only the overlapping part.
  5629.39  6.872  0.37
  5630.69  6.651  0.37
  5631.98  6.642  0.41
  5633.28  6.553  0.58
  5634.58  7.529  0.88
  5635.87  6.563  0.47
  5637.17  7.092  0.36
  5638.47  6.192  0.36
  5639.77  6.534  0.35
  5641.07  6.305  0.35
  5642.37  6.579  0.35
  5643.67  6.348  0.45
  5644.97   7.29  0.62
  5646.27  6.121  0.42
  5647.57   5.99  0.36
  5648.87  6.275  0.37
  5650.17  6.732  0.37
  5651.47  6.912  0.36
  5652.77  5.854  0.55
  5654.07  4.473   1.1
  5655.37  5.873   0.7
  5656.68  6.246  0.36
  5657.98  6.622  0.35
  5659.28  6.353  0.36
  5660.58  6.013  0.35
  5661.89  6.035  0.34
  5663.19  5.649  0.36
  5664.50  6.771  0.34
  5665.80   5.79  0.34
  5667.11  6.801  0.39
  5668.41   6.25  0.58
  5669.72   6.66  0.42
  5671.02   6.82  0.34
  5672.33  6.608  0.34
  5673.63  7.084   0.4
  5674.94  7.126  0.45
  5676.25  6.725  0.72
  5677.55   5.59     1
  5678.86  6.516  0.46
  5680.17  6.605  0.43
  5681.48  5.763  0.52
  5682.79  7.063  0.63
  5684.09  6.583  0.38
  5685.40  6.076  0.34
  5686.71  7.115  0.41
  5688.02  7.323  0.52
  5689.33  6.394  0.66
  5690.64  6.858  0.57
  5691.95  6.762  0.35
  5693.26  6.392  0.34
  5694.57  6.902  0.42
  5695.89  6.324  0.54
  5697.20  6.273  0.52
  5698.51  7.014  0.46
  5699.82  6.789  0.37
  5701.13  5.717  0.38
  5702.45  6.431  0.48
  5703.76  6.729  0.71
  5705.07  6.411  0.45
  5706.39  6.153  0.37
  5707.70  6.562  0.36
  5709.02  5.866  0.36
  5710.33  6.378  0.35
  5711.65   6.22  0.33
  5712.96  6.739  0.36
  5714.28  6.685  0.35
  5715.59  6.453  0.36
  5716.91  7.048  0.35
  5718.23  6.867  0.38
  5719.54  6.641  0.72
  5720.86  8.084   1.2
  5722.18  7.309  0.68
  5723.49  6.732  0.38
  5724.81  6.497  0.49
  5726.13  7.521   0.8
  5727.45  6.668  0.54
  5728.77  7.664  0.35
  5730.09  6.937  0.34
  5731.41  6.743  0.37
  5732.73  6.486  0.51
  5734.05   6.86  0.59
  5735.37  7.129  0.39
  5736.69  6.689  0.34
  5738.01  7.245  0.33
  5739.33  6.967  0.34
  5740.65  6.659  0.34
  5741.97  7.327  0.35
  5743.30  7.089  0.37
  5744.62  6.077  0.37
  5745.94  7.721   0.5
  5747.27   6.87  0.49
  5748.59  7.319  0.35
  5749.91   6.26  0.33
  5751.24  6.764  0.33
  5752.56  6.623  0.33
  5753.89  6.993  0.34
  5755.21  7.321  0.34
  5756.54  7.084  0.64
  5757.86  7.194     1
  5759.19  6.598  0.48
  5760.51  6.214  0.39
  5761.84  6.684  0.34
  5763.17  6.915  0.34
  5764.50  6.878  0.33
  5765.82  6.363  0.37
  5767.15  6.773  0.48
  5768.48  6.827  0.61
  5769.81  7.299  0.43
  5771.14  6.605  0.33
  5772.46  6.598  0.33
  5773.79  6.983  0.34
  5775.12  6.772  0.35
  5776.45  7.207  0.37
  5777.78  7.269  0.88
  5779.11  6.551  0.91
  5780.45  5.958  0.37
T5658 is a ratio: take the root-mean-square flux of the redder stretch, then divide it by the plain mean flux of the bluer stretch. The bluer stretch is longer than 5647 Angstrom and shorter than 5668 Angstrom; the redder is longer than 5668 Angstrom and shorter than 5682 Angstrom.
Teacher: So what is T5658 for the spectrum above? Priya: 1.06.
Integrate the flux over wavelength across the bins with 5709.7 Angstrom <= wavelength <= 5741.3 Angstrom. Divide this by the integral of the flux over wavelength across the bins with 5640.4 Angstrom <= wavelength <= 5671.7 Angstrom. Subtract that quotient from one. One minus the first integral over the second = -0.11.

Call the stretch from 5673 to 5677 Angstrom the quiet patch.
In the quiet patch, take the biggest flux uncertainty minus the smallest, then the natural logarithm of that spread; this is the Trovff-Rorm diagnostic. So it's -1.1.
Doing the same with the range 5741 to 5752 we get -1.8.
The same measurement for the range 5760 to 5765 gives -2.8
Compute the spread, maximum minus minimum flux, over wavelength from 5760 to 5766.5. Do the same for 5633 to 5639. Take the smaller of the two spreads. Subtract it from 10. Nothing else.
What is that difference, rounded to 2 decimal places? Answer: 9.30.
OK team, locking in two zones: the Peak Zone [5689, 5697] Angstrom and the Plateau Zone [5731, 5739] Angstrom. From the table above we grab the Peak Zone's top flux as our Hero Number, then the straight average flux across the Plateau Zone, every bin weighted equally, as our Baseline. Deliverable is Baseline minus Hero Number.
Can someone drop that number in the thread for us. 0.0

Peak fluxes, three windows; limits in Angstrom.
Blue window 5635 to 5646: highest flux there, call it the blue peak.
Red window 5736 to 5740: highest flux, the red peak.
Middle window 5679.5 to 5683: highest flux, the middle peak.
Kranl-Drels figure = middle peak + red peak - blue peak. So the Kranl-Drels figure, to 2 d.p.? 7.02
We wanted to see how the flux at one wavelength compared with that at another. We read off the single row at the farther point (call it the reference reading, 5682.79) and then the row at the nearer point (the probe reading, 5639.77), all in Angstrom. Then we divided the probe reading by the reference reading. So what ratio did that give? 0.93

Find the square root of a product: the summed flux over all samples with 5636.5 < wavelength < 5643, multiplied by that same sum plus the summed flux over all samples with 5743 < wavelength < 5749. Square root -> 47.1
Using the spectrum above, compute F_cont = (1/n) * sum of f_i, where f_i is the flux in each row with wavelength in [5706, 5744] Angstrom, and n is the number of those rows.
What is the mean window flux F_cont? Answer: 6.84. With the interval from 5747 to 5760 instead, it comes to 6.90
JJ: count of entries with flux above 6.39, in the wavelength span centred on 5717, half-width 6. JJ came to 8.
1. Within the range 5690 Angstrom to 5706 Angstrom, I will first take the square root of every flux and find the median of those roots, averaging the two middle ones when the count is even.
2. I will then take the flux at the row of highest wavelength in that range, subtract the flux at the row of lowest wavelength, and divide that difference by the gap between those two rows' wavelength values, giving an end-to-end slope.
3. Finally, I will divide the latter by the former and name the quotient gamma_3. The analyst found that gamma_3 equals -0.012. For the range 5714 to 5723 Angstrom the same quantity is 0.030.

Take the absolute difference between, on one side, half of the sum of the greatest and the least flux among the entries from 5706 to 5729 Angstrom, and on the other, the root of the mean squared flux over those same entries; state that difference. 0.17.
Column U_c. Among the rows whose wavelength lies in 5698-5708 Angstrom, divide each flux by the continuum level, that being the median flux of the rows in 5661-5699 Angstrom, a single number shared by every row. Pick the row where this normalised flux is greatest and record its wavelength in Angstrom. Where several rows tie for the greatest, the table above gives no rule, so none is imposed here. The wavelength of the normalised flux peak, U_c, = 5698.51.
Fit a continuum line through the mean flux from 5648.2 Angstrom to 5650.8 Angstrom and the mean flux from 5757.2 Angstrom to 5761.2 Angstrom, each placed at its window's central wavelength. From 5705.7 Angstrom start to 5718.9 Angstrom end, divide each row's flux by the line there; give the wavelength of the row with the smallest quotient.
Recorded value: 5709.02 Angstrom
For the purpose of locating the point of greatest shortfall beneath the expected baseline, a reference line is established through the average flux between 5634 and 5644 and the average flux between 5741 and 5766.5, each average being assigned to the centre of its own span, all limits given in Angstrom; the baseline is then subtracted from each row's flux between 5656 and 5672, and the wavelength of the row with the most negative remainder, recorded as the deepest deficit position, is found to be 5663.19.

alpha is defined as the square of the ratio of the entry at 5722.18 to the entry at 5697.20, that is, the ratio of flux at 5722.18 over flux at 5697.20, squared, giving 1.4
